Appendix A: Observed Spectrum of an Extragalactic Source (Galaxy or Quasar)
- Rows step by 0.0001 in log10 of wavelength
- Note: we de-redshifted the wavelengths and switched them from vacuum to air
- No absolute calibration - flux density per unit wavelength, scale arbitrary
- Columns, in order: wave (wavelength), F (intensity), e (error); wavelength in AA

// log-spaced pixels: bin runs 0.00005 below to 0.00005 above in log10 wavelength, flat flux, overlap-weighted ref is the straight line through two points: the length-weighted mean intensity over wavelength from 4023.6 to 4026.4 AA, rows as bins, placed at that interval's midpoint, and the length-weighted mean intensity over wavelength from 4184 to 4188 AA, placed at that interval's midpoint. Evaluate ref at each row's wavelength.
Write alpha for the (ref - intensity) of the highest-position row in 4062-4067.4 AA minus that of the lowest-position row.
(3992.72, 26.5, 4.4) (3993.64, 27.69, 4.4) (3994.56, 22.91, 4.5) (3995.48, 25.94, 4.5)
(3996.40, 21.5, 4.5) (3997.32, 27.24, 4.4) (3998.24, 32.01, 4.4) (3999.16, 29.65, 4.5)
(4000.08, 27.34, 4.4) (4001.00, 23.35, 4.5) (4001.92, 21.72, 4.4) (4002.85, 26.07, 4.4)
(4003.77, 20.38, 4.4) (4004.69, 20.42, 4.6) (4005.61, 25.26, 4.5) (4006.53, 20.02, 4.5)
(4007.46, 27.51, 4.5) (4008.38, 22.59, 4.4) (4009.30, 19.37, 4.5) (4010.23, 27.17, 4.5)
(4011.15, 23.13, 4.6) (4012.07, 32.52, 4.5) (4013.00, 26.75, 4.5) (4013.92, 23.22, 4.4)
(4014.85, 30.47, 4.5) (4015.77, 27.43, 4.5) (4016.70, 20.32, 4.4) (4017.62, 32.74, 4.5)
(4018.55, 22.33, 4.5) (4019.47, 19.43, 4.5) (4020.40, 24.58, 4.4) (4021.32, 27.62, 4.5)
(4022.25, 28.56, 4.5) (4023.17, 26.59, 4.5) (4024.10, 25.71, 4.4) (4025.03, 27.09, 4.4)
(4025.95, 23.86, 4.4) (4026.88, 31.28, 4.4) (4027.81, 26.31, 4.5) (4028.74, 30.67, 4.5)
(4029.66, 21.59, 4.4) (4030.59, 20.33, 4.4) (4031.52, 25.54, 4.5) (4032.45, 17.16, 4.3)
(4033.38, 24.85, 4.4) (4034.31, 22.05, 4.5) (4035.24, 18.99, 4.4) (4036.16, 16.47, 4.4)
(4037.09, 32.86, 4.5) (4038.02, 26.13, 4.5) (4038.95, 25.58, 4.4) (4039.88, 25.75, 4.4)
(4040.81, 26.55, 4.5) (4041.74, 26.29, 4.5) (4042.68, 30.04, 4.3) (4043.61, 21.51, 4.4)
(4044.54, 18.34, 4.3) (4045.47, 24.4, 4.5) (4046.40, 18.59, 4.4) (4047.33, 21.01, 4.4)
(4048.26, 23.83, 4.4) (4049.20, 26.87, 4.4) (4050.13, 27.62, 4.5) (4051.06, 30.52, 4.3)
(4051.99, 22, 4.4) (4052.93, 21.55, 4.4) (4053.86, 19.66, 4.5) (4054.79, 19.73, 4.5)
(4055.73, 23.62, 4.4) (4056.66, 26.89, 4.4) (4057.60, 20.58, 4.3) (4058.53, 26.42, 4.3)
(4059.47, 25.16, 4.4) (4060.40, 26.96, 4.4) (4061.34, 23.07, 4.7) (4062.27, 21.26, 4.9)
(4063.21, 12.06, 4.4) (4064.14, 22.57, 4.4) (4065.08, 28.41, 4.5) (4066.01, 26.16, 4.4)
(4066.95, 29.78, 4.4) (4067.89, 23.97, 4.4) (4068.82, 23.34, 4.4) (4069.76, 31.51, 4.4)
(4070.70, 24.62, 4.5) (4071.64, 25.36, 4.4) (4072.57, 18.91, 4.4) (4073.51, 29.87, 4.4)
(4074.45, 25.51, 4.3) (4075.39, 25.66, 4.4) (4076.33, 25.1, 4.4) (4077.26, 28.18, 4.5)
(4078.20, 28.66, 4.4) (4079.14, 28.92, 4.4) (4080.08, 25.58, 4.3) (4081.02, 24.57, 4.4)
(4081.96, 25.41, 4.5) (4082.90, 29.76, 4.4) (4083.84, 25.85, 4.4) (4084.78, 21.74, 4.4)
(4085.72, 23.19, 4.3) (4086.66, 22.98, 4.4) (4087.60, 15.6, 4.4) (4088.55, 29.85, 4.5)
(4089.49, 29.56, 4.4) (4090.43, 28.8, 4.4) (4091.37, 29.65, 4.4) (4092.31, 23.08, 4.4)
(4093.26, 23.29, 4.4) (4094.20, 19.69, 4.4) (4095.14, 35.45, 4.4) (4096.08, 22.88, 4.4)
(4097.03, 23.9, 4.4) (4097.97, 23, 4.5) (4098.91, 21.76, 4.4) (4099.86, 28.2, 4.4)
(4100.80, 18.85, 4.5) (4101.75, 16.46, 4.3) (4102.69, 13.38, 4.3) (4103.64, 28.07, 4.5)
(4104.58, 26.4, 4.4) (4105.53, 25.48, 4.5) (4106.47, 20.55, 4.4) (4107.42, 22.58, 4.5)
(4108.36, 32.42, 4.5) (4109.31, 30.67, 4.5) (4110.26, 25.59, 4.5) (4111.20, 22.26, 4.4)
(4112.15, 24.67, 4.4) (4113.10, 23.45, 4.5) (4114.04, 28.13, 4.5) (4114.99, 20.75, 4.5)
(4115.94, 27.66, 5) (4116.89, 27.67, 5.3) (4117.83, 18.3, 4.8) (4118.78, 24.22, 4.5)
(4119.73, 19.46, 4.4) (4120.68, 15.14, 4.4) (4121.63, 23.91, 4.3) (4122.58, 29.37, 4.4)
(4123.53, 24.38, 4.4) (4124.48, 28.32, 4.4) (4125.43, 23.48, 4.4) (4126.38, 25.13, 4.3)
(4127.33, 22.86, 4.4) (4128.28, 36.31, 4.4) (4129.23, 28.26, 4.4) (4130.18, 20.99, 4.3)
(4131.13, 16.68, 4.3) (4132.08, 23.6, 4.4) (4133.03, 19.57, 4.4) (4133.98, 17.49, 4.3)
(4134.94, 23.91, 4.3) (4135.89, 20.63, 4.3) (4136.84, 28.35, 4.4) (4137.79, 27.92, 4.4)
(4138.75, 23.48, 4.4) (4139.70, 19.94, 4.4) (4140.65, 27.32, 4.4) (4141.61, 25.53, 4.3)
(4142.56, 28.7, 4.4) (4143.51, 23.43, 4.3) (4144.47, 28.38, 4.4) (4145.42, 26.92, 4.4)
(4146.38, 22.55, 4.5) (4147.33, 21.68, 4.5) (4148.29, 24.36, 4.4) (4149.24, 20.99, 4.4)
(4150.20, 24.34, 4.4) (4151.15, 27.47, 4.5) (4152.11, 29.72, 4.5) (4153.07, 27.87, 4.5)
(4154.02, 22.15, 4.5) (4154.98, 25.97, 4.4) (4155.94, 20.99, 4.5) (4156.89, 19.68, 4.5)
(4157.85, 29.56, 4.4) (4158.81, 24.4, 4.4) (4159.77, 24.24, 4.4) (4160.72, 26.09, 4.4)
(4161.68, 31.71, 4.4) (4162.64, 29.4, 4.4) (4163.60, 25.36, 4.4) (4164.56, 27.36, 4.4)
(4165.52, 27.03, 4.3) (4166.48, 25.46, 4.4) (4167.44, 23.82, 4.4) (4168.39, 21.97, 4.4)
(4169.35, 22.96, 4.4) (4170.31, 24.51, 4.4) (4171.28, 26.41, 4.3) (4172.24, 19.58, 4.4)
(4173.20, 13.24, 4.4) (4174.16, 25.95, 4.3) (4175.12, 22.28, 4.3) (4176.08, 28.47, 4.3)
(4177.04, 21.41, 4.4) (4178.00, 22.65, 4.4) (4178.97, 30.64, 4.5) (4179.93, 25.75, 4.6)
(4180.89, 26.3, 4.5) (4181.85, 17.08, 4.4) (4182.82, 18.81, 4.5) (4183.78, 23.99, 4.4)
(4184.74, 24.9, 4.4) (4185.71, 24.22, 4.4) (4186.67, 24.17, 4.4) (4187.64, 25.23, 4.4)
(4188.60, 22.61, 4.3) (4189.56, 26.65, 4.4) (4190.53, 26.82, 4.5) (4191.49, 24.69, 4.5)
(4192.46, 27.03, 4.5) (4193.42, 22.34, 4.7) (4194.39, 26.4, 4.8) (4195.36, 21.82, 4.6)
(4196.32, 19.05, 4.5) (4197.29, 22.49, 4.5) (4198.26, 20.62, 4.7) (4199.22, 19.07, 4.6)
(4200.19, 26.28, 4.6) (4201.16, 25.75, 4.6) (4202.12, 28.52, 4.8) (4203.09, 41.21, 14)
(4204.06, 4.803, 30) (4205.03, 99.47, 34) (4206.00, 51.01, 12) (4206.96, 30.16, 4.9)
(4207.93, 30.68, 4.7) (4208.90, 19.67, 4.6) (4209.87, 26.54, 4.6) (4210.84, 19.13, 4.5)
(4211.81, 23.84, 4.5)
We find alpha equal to -8.6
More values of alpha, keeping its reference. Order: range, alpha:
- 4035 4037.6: -13.9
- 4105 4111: -0.1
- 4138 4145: -4.9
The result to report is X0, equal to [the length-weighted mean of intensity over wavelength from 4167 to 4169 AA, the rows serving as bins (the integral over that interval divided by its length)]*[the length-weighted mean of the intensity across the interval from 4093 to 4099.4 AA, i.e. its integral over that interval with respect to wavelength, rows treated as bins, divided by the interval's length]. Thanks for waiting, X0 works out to 559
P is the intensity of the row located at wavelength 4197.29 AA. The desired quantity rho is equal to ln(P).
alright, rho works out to 3.11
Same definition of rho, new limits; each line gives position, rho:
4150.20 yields 3.19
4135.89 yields 3.03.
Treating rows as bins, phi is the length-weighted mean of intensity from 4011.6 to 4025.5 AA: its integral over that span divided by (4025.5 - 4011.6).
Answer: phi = 26.4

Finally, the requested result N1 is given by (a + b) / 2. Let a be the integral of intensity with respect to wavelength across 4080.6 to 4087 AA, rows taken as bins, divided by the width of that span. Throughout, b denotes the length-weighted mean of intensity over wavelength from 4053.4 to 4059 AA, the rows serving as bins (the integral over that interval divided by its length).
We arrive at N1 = 23.8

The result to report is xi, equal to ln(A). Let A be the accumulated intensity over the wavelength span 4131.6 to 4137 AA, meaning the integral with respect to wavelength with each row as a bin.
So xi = 4.77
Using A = 118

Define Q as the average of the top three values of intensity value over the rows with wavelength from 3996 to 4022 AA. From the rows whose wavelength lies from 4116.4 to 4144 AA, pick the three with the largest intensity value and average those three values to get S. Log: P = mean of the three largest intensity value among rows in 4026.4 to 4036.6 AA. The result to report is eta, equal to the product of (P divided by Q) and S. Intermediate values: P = 29.4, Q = 32.4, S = 31.5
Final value 28.5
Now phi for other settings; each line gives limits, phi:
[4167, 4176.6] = 22.9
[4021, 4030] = 27.0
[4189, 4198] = 24.0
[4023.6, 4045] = 24.6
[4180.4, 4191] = 23.7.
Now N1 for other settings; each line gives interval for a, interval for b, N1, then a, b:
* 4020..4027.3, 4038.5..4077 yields 25.6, 26.9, 24.3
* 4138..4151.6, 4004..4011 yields 23.9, 24.7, 23.1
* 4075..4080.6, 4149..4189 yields 25.8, 27.0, 24.5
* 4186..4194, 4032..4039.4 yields 24.0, 25.0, 23.0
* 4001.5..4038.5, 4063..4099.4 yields 25.0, 24.7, 25.3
